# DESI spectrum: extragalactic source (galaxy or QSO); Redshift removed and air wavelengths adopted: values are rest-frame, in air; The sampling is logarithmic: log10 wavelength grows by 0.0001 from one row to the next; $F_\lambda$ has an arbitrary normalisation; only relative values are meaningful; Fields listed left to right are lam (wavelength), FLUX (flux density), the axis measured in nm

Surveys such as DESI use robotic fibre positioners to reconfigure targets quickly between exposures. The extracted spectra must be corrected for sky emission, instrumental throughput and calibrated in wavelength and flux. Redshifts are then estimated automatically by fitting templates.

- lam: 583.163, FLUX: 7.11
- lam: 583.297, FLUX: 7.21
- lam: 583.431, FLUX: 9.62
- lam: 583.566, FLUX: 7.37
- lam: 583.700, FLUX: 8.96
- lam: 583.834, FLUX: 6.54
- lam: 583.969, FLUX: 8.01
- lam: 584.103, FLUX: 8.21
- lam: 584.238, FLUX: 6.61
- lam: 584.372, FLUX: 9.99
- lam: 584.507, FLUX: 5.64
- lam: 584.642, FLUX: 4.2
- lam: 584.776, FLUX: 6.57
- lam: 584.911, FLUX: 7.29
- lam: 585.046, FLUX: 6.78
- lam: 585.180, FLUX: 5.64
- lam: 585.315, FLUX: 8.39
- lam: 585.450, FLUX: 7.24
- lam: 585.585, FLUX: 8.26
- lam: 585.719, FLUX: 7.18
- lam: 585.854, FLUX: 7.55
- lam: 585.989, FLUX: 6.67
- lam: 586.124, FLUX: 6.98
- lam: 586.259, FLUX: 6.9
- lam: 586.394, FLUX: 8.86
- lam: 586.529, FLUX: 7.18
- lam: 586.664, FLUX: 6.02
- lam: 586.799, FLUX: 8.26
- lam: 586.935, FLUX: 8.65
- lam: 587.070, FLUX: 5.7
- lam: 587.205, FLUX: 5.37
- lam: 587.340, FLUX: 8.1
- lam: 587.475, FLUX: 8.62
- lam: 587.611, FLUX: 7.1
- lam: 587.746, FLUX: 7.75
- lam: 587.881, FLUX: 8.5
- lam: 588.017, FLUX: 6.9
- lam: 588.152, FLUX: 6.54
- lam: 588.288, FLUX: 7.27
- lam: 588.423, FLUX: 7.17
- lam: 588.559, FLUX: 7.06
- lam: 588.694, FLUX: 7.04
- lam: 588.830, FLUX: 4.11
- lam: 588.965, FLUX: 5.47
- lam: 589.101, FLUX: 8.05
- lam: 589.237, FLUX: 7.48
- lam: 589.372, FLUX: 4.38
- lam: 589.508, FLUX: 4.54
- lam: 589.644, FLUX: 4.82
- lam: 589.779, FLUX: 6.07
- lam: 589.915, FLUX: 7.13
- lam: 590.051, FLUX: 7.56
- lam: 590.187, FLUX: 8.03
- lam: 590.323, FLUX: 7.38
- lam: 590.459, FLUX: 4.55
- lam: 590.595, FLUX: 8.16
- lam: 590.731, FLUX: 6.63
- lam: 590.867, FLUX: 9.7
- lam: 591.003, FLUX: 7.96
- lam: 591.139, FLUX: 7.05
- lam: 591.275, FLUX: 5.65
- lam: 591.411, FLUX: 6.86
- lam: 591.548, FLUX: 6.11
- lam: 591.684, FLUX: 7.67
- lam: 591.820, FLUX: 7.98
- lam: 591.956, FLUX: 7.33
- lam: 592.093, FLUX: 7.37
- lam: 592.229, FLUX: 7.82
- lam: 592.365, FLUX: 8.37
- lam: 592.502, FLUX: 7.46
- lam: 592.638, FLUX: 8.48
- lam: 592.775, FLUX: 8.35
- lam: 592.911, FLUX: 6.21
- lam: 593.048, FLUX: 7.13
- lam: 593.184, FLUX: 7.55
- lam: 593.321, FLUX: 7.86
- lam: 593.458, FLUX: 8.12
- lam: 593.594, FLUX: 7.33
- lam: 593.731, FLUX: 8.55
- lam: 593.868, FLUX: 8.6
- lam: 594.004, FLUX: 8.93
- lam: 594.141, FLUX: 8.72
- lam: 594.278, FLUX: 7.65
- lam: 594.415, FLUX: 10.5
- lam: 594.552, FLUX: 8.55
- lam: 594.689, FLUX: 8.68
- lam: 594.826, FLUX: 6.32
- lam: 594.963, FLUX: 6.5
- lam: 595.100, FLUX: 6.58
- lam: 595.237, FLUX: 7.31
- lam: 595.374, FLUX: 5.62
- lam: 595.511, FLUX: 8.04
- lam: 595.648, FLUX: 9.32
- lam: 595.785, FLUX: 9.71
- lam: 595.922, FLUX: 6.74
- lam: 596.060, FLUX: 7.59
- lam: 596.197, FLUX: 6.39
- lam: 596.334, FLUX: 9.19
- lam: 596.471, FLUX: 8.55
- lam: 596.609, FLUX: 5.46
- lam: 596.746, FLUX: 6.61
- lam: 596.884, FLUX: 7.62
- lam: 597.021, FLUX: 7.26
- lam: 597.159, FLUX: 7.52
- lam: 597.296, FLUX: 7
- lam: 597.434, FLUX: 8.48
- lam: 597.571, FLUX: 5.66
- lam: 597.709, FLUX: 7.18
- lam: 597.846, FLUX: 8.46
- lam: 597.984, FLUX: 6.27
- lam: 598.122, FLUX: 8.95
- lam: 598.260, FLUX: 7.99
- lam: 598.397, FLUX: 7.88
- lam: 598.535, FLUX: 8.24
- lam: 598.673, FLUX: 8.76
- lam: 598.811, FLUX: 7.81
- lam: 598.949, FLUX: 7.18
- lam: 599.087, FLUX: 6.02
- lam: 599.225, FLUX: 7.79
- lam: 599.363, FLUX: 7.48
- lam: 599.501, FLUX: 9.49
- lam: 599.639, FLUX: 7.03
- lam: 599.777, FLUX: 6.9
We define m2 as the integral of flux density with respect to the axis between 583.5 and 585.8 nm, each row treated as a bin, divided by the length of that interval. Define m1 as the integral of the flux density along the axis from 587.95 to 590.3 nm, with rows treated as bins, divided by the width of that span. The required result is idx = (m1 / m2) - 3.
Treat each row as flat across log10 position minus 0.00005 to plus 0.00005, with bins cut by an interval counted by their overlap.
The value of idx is -2.11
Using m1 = 6.47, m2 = 7.23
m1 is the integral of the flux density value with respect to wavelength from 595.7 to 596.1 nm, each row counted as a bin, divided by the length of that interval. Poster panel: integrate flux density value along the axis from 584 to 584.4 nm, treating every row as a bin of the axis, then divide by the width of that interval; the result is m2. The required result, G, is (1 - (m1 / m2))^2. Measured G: 0.0000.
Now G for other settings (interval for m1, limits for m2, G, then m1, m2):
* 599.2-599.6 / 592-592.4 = 0.0031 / 8.2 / 7.8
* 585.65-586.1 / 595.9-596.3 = 0.0000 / 7.1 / 7.1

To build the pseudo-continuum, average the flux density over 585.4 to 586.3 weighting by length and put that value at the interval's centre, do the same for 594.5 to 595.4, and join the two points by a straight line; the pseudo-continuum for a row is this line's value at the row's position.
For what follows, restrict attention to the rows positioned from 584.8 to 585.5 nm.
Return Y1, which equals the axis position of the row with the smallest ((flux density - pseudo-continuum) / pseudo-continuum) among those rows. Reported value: 585.180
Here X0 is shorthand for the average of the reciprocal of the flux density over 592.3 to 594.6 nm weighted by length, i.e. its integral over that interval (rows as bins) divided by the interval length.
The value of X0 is 0.124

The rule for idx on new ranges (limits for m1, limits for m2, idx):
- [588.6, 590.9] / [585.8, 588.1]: -2.12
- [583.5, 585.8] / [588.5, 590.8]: -1.87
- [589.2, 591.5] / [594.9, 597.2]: -2.10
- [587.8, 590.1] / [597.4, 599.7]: -2.16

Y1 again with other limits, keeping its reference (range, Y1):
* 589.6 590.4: 589.644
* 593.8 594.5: 594.278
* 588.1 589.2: 588.830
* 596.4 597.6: 596.609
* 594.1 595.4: 595.374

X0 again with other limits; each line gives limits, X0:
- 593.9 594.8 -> 0.116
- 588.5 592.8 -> 0.151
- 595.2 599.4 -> 0.135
